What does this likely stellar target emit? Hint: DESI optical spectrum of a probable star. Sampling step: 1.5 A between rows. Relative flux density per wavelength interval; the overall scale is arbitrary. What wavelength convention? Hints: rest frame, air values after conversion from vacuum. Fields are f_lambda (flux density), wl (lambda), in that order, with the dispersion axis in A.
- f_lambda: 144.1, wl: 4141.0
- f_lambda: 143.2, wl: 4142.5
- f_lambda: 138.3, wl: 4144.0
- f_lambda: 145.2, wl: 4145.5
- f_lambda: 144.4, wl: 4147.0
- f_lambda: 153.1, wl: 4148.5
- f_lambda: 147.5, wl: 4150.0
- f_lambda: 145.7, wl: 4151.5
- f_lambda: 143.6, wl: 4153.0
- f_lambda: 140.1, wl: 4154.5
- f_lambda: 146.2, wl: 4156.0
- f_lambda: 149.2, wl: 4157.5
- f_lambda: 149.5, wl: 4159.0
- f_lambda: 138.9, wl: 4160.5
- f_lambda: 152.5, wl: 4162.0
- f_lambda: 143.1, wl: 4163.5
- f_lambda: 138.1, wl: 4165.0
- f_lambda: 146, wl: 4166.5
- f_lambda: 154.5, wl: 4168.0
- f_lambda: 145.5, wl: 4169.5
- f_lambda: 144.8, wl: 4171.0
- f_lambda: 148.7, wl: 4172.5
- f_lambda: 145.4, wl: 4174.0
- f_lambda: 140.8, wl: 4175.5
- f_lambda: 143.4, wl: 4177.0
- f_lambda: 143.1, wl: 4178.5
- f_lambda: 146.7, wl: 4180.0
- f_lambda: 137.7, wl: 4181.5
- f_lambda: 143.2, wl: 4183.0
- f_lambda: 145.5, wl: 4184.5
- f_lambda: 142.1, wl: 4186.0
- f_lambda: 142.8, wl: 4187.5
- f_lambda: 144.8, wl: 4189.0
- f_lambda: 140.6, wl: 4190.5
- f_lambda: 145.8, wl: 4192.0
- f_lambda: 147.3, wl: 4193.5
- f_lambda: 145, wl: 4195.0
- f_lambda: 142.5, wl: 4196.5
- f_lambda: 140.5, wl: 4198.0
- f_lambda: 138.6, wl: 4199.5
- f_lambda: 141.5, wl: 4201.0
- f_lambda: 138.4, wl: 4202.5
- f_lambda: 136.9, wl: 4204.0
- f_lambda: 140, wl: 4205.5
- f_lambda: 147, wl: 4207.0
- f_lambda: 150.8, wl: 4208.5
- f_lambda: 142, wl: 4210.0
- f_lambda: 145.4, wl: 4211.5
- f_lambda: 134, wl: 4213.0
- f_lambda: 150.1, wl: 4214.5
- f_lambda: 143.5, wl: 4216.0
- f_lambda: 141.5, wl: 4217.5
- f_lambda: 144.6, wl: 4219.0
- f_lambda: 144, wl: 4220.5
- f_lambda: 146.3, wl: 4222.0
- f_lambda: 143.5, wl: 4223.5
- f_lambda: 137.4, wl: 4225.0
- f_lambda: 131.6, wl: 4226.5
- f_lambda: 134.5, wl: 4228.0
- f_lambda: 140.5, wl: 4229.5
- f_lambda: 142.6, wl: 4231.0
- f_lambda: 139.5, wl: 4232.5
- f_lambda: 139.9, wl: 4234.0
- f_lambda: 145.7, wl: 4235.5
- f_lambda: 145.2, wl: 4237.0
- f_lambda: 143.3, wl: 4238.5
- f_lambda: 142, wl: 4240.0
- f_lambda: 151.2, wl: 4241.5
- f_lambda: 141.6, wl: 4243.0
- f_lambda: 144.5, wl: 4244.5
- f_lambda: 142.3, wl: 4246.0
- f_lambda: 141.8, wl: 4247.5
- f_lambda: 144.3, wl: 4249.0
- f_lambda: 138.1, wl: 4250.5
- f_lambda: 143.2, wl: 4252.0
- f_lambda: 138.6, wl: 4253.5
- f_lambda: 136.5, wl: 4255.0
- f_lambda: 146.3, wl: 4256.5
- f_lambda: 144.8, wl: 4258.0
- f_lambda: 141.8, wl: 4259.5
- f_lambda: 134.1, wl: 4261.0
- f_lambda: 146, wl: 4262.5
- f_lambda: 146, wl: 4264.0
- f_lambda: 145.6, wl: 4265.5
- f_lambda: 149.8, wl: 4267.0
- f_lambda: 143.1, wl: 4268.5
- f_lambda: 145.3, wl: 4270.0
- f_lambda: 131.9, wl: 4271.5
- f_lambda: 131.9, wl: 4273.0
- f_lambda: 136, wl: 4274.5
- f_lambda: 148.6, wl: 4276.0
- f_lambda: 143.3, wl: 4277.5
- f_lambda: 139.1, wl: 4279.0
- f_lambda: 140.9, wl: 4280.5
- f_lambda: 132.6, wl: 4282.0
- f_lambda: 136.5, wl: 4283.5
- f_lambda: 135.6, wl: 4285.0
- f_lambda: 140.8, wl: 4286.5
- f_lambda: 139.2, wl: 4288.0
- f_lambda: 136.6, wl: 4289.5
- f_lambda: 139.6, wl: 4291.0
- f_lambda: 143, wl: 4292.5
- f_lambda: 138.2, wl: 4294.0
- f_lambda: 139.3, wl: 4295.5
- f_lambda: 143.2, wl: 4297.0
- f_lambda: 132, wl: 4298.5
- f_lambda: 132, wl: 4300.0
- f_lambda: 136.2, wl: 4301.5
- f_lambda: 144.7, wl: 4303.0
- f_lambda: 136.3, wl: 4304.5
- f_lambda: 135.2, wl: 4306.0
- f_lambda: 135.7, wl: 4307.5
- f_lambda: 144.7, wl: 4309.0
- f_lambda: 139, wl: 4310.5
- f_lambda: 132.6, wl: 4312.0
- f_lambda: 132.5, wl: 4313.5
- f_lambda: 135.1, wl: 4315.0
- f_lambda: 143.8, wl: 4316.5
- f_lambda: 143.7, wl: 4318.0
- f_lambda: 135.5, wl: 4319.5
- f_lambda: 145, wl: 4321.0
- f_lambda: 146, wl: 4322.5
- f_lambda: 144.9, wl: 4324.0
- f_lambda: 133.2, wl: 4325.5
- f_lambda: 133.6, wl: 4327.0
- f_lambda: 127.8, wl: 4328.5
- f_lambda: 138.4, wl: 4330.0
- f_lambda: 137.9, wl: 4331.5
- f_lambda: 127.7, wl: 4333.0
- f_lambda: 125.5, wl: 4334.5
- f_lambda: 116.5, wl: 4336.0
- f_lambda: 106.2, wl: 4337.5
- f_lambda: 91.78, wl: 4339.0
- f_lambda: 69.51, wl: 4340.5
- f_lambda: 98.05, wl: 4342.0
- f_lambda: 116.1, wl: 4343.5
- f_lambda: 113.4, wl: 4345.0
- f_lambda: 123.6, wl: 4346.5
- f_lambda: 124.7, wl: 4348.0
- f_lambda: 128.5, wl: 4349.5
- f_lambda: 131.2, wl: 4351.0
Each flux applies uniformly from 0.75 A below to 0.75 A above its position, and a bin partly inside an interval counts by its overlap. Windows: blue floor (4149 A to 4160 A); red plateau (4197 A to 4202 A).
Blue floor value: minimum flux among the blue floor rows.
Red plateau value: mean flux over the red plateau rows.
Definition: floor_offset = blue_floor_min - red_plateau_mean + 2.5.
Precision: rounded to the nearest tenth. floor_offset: 2.4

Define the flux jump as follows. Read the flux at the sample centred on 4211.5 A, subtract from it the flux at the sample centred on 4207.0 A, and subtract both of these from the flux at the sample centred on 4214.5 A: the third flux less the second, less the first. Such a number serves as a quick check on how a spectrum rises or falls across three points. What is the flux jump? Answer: -142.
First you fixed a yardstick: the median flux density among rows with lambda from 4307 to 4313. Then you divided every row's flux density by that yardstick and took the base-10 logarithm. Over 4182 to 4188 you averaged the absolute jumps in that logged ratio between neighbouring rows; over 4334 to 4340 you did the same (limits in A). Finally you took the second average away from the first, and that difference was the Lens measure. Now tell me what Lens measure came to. -0.039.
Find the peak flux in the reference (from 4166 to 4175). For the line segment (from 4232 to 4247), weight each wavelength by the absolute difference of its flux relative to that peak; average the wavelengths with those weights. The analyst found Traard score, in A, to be 4238.9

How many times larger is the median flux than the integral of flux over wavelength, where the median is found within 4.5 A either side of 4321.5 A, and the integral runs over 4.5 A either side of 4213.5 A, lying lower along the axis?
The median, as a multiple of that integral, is 0.112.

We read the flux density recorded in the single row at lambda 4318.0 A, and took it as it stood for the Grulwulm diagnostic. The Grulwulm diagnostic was 143.7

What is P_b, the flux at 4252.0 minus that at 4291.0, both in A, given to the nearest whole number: 4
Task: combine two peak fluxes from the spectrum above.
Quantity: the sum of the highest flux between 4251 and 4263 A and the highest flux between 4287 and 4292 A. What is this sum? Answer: 286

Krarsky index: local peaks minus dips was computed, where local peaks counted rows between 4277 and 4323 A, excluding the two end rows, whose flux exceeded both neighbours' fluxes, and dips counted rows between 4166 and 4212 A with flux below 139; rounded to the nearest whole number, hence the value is 4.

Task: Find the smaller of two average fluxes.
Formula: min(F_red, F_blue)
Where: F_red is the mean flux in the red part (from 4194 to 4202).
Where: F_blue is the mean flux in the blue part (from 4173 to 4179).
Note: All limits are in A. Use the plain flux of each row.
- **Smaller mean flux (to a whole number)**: 142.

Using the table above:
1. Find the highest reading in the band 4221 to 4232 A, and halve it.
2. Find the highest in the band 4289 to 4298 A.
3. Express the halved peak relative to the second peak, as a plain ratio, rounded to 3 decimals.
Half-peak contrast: 0.511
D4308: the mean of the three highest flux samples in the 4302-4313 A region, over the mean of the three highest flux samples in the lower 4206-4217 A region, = 0.96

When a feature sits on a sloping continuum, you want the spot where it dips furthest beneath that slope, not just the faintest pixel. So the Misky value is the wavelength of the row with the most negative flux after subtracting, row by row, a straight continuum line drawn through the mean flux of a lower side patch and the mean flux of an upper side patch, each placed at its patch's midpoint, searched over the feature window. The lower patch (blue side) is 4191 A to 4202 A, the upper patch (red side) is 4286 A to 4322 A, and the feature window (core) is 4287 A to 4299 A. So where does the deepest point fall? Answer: 4298.5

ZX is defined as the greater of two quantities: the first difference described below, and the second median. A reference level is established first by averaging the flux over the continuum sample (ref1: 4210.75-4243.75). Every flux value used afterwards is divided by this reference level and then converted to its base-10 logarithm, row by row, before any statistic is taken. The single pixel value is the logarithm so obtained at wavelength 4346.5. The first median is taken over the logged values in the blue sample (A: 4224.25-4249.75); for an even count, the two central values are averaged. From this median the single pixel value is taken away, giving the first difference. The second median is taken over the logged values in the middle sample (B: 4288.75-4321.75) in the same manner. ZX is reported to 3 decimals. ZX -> 0.060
